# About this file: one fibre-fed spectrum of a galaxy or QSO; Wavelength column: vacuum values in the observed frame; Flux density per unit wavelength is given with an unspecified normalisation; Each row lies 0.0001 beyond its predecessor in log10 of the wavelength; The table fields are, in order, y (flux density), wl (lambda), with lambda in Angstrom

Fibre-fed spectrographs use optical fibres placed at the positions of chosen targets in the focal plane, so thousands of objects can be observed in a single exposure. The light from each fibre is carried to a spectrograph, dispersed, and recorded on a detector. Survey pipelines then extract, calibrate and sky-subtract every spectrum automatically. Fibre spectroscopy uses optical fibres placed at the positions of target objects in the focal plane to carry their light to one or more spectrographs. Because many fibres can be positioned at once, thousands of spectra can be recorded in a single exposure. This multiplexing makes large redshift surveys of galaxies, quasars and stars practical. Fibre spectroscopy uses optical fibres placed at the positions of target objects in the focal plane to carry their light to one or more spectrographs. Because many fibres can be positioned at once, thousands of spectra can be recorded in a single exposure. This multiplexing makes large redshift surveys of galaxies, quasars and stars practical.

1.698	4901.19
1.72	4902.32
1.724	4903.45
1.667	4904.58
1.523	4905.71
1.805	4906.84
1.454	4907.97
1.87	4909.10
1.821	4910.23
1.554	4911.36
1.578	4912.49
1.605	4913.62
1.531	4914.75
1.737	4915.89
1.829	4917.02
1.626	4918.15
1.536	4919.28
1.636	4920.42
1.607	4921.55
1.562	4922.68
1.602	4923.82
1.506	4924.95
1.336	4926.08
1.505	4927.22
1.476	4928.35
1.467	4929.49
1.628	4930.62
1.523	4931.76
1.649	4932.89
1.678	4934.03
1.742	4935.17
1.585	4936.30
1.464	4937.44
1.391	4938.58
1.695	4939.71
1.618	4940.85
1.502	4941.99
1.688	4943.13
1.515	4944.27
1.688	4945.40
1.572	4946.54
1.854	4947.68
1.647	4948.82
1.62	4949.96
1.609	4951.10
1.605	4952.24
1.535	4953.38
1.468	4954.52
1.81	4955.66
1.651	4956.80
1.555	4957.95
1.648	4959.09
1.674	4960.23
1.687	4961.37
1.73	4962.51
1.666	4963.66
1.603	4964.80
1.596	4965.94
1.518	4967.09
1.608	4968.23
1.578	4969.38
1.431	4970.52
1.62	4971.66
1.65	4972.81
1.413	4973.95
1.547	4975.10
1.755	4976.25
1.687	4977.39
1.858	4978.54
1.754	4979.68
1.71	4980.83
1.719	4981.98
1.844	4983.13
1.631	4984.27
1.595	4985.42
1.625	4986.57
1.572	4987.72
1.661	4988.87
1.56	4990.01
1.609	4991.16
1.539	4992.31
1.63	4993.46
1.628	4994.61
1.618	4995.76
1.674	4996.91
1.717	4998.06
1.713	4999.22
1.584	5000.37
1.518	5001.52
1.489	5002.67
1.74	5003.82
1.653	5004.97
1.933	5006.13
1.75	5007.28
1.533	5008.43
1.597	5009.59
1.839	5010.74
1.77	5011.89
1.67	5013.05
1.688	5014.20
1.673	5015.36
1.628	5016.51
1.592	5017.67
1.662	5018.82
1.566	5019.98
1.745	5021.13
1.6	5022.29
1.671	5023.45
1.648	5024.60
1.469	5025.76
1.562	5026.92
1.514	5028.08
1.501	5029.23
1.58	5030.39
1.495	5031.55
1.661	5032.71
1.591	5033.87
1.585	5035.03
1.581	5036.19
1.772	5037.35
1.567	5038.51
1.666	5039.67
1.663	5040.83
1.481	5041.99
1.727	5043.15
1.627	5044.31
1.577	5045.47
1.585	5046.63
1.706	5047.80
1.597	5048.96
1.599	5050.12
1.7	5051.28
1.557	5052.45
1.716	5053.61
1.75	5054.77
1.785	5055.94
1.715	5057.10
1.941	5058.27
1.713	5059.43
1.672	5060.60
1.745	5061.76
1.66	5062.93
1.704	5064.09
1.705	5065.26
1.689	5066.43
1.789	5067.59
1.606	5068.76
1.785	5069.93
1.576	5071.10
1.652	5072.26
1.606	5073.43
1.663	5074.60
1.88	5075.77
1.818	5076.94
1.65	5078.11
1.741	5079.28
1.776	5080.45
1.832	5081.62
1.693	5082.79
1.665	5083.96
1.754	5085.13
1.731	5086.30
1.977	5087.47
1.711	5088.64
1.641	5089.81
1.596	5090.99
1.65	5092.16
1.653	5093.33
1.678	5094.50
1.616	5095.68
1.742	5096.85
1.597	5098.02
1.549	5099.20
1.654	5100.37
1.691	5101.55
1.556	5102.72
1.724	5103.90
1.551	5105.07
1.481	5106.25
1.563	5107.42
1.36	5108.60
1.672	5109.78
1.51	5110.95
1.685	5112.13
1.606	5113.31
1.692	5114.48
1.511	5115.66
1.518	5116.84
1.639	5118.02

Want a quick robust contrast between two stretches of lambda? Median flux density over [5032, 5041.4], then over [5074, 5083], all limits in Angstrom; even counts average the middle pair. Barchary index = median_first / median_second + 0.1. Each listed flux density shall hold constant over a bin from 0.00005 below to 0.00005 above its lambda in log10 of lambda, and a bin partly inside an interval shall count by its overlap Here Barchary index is 1.02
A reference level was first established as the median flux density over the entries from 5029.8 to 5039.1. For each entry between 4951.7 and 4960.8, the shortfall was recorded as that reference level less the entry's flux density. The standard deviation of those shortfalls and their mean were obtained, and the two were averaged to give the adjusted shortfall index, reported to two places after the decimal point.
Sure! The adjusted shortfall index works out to 0.03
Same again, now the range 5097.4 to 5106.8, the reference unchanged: 0.03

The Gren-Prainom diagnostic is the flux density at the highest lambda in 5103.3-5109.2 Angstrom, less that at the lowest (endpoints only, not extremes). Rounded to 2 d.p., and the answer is -0.36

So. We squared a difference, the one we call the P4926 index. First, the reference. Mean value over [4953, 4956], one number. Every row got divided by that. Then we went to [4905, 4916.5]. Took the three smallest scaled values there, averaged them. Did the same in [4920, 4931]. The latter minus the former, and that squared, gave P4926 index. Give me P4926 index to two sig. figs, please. 0.0023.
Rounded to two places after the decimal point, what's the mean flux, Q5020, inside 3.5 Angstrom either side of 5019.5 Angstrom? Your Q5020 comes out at 1.63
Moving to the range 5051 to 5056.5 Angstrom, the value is 1.70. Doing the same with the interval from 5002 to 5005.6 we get 1.63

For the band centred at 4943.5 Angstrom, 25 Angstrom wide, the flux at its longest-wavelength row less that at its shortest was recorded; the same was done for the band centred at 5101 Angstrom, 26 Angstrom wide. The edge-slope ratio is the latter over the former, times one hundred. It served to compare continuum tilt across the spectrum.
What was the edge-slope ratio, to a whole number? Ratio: -37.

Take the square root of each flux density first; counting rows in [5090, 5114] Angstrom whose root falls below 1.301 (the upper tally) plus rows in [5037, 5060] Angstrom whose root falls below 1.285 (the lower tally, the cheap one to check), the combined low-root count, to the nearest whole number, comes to 26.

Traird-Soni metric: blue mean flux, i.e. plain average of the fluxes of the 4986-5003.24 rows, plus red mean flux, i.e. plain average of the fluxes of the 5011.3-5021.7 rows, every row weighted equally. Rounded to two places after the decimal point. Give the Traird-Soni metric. 3.28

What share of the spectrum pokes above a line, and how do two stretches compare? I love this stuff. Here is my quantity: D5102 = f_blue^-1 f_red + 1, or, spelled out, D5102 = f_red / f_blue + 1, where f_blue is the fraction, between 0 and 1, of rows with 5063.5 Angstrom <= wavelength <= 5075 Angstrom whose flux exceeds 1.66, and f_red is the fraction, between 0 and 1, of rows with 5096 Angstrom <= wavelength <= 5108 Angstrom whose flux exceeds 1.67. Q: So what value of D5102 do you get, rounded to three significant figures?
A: 1.50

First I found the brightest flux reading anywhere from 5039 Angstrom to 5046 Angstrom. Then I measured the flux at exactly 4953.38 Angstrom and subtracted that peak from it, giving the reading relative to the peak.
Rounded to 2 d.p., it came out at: -0.19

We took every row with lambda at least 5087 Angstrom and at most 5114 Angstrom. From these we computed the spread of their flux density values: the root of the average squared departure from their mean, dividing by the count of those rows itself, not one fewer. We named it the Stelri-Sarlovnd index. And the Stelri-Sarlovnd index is 0.113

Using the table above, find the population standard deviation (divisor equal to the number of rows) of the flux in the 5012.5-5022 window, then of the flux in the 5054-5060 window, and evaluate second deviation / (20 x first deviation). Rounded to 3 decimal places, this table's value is 0.080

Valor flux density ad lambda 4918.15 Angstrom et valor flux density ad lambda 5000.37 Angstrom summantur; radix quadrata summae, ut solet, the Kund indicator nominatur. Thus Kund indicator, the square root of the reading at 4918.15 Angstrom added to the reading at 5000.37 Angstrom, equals 1.79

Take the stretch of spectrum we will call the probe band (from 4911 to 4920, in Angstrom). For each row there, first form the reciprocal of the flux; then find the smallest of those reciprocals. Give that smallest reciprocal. 0.547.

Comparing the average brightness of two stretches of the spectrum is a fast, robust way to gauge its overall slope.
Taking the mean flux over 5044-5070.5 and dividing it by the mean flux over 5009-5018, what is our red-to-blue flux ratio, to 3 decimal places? 1.006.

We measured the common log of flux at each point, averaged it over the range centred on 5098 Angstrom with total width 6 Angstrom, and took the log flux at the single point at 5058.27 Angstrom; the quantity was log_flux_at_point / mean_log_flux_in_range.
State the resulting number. 1.36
